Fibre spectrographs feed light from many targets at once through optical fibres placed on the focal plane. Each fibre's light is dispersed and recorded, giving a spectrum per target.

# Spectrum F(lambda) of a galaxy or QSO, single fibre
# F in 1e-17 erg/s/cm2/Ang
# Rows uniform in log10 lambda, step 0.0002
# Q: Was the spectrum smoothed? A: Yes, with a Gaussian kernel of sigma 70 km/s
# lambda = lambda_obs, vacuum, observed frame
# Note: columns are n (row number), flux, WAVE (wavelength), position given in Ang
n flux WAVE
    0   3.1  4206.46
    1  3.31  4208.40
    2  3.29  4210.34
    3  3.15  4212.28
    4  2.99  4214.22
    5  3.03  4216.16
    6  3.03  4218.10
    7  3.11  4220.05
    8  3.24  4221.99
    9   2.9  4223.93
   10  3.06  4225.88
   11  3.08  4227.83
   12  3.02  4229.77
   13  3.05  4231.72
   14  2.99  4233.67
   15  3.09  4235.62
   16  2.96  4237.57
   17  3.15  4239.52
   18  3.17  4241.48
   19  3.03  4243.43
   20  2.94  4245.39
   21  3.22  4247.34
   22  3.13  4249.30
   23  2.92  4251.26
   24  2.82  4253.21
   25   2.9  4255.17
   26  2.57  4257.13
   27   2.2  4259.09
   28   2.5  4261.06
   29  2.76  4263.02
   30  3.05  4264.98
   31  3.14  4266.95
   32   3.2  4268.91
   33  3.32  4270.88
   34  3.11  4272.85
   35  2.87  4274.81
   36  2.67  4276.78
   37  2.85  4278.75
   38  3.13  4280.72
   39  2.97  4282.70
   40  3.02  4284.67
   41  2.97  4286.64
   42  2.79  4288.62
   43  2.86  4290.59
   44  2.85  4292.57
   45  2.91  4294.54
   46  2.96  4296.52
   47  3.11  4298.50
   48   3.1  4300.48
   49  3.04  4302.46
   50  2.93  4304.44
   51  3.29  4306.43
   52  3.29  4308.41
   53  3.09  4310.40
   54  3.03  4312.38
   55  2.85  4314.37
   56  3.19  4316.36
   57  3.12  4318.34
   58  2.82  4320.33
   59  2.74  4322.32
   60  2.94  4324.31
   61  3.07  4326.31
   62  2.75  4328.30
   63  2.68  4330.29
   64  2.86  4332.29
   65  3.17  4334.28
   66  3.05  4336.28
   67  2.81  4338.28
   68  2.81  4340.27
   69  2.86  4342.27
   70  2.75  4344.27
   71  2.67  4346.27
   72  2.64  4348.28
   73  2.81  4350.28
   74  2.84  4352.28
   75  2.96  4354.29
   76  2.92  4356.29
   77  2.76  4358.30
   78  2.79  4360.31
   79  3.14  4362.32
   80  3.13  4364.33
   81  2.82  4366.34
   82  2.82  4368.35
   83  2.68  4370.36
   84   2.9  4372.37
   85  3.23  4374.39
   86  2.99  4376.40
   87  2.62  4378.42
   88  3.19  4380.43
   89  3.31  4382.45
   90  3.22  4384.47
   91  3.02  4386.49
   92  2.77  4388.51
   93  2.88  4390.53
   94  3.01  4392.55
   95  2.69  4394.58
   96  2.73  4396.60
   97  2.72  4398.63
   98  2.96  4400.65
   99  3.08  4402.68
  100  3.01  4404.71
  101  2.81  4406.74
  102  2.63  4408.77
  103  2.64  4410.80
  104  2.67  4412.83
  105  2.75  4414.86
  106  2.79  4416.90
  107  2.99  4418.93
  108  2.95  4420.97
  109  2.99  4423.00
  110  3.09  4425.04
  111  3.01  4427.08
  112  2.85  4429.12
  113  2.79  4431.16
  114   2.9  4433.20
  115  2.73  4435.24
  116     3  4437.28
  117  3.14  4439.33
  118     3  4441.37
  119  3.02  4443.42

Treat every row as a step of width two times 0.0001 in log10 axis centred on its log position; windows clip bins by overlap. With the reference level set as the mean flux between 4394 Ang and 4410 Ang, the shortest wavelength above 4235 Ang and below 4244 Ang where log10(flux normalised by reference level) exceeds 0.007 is 4235.62 Ang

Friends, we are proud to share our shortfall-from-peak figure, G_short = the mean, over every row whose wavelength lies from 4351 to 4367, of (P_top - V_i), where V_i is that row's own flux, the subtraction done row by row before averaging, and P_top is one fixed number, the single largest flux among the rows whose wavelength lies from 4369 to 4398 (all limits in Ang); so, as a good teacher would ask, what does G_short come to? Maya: 0.39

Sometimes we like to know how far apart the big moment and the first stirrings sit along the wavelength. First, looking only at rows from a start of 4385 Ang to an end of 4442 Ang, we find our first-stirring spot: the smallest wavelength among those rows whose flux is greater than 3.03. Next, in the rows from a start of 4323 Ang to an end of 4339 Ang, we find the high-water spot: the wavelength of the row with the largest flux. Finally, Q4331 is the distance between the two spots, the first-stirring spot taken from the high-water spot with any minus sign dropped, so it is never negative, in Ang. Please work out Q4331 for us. 68.4 Ang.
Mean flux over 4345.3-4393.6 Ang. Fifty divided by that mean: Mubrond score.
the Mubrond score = 17.11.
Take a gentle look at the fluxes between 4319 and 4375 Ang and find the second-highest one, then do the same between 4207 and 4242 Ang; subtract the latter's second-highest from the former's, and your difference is -0.12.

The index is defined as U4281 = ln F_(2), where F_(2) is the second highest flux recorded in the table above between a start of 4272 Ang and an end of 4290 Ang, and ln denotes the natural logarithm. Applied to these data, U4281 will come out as 1.13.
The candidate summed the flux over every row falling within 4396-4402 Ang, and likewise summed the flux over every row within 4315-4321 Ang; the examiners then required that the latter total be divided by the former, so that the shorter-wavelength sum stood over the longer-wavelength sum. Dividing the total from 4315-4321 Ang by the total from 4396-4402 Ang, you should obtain 1.09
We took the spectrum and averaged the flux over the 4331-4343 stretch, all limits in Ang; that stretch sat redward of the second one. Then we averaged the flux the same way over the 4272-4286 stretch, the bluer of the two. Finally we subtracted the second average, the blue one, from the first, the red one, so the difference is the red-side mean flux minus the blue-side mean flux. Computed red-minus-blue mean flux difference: -0.02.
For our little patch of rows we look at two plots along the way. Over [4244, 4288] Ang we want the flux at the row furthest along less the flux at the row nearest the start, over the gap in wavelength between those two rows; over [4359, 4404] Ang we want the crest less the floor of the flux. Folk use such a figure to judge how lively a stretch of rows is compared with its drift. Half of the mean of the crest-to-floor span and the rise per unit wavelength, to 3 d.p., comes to 0.173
